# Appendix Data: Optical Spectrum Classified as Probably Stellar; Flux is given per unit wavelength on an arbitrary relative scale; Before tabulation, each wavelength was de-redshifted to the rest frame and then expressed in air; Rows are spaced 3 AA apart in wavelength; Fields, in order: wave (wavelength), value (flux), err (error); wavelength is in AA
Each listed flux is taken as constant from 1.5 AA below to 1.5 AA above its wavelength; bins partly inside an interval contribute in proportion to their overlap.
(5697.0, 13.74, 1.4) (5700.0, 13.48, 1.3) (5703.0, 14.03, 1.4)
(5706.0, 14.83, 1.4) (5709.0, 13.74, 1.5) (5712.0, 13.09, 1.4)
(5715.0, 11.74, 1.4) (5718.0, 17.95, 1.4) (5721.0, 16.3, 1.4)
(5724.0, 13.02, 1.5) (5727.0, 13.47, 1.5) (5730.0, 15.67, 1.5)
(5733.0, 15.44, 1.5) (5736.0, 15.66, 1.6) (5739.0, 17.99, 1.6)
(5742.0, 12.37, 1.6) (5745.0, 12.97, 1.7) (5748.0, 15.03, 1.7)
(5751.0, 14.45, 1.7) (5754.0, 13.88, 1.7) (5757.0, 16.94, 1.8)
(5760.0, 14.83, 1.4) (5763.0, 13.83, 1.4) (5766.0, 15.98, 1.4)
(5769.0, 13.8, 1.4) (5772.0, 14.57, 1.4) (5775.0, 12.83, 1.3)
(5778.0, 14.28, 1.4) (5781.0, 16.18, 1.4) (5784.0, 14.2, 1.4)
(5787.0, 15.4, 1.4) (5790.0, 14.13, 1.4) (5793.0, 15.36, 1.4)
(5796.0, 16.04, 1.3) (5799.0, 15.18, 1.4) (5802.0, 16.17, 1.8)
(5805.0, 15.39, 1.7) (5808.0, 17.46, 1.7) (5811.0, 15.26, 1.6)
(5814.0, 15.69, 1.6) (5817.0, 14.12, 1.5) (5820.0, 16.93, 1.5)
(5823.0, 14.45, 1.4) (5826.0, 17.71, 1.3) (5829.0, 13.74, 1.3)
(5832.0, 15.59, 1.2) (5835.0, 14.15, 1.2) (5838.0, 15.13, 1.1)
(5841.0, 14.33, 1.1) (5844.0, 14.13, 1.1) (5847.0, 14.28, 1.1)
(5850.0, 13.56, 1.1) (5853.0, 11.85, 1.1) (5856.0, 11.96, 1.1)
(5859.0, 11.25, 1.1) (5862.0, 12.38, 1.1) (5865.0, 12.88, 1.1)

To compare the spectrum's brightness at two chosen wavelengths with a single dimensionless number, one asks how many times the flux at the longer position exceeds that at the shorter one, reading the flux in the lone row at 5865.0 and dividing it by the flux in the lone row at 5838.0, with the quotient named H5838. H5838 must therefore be 0.85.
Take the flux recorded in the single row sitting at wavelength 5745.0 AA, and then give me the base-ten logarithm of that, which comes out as 1.11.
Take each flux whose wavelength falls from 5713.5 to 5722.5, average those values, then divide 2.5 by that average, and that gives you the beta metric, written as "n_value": 0.163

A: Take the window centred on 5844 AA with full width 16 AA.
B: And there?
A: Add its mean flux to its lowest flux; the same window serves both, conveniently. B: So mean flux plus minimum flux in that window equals 27.8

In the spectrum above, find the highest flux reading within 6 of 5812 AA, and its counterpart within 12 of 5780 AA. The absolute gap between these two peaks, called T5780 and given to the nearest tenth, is 1.3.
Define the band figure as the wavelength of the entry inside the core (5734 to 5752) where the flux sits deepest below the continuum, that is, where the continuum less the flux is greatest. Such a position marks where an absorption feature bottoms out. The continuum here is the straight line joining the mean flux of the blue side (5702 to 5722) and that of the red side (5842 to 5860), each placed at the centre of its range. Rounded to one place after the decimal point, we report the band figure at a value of 5742.0 AA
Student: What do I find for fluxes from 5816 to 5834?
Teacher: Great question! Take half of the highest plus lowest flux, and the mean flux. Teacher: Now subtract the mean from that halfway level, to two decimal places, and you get 0.30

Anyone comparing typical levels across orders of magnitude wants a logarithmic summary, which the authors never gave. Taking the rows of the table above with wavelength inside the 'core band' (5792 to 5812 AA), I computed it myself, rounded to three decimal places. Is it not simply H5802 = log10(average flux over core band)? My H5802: 1.200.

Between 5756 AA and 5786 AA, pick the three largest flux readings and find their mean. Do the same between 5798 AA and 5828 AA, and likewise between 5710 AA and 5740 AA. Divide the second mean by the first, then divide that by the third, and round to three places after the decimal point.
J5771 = 0.061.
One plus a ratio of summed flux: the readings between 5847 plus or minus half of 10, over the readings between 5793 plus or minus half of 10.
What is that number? 1.92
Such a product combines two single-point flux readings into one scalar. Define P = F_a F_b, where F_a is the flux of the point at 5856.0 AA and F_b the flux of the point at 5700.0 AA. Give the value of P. 161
